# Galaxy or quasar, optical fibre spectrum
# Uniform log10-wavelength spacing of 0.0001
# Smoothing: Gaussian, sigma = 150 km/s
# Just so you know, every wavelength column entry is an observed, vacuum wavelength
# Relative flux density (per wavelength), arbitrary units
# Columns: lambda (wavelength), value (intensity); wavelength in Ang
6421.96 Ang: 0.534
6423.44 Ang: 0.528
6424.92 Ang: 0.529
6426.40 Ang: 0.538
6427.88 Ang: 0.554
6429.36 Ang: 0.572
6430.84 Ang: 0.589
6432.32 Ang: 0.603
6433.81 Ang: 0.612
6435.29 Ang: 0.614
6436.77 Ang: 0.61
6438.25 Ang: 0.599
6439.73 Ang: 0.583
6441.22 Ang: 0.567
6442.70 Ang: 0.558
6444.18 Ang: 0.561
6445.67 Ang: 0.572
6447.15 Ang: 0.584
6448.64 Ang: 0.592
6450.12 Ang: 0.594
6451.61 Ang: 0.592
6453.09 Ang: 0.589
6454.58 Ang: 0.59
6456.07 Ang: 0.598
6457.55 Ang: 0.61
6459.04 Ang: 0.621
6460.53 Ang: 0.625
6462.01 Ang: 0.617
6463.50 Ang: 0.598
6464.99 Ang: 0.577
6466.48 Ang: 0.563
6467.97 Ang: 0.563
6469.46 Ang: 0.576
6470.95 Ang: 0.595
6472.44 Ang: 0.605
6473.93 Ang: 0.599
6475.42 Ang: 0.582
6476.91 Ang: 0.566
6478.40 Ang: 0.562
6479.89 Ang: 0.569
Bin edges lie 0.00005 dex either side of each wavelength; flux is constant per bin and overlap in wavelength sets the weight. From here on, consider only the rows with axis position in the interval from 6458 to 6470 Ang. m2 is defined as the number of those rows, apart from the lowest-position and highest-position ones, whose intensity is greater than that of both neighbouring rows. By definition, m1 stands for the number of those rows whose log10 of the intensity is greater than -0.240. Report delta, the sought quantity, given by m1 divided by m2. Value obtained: 6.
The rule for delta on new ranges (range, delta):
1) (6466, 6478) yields 5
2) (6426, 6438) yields 5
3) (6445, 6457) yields 7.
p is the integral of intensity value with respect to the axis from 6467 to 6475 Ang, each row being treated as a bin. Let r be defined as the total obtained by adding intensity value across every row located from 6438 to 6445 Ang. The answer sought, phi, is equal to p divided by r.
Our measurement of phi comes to 1.64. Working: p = 4.69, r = 2.868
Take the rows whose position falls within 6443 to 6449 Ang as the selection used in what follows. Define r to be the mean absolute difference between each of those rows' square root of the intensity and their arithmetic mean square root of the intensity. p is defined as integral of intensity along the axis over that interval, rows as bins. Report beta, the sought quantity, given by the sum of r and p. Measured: 3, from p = 3.4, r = 0.0071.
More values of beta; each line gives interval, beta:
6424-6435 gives 6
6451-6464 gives 8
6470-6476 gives 4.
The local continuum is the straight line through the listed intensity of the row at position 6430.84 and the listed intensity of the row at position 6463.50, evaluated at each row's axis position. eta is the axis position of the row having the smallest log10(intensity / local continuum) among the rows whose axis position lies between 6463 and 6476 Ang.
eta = 6467.97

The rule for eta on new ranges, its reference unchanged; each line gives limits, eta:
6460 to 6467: 6466.48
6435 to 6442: 6441.22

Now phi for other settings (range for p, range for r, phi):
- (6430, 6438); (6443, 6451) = 1.67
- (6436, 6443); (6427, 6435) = 1.40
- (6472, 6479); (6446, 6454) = 1.38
